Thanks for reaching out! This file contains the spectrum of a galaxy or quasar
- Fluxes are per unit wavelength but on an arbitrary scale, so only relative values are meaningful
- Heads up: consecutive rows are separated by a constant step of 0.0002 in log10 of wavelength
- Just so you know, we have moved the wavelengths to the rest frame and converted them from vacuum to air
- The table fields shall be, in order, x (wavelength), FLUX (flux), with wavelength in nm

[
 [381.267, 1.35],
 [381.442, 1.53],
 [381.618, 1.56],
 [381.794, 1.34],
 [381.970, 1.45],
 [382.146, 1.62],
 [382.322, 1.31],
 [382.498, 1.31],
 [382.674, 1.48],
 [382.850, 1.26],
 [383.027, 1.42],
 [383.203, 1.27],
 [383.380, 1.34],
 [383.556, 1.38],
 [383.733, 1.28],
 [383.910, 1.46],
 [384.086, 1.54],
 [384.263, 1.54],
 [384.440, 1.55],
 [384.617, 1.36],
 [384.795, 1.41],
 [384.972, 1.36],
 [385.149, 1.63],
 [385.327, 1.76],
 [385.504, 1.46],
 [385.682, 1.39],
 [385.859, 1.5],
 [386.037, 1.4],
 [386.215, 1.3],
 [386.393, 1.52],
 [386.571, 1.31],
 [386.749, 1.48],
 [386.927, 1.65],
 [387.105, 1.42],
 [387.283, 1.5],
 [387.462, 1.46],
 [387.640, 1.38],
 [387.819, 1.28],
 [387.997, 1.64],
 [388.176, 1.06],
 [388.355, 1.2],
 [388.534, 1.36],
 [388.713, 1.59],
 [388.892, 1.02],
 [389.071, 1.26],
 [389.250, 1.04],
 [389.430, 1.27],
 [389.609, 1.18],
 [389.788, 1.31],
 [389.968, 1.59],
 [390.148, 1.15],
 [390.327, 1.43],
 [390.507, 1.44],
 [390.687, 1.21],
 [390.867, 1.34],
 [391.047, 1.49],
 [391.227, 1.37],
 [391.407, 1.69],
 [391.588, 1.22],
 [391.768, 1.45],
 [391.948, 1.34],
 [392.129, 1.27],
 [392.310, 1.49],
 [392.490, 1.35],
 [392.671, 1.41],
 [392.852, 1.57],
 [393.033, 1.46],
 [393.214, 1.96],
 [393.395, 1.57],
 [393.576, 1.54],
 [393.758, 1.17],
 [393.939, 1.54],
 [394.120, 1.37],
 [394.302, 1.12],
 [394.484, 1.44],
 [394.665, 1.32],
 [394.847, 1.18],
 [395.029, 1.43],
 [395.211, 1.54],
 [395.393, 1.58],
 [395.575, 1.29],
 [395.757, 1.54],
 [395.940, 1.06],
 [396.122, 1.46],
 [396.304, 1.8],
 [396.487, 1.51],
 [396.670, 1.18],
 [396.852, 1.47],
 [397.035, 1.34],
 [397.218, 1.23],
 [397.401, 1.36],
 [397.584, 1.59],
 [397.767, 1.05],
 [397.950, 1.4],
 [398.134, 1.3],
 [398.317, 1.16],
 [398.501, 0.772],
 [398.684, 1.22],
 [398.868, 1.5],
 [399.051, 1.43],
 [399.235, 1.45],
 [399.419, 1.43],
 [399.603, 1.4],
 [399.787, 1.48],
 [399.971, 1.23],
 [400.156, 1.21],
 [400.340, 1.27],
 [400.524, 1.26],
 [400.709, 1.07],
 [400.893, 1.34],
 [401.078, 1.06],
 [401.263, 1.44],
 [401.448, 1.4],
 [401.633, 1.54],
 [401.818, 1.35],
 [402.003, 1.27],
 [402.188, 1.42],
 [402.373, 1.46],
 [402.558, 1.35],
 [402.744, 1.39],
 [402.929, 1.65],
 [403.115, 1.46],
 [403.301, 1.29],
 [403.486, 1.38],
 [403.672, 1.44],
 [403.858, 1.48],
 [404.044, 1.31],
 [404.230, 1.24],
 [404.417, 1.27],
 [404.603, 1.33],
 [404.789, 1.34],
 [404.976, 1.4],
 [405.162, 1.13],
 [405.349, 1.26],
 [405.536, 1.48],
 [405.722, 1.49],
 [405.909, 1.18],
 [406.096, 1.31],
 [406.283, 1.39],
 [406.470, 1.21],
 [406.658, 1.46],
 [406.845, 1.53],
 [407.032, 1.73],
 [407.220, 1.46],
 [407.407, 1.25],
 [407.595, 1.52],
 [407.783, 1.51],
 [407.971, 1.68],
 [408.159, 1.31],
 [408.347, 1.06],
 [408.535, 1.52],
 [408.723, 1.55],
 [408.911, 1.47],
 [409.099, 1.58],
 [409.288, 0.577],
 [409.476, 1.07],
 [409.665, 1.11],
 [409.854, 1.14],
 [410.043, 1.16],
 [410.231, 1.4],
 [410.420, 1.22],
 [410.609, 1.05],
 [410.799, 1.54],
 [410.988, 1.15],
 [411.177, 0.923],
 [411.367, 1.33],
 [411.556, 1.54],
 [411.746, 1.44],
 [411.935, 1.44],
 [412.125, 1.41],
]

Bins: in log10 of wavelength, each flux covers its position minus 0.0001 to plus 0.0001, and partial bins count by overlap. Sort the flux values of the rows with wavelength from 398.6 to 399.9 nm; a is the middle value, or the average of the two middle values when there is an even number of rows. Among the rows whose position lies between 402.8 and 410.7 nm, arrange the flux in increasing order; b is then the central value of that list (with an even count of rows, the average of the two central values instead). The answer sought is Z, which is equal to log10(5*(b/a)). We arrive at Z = 0.677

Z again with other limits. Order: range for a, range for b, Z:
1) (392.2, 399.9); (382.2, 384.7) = 0.680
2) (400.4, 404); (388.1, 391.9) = 0.673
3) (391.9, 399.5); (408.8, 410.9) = 0.611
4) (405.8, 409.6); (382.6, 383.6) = 0.668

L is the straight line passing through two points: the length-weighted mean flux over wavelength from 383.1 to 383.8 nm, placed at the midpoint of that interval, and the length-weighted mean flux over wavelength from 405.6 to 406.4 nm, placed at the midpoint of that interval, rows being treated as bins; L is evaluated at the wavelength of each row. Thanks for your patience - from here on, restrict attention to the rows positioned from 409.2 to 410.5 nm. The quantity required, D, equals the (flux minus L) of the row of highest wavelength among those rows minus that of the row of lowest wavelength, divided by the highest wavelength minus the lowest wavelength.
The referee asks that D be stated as 0.57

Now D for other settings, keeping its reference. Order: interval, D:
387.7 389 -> -0.24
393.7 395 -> 0.01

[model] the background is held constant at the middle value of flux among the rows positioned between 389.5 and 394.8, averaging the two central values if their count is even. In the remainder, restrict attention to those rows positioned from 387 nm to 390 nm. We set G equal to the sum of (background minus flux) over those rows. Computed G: 1.4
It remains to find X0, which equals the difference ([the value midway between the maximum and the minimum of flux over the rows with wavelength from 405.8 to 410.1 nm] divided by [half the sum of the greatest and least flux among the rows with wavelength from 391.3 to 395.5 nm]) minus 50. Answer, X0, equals -49.25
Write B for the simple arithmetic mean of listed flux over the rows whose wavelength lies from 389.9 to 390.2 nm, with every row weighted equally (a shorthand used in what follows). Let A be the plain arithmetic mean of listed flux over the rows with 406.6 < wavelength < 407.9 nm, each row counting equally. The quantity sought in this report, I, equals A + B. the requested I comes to 2.86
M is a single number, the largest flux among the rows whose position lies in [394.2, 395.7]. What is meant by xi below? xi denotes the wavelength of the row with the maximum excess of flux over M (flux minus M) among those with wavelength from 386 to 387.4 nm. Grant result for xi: 386.927 nm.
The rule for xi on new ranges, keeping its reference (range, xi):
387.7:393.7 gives 393.214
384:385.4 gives 385.327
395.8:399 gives 396.304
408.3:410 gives 409.099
